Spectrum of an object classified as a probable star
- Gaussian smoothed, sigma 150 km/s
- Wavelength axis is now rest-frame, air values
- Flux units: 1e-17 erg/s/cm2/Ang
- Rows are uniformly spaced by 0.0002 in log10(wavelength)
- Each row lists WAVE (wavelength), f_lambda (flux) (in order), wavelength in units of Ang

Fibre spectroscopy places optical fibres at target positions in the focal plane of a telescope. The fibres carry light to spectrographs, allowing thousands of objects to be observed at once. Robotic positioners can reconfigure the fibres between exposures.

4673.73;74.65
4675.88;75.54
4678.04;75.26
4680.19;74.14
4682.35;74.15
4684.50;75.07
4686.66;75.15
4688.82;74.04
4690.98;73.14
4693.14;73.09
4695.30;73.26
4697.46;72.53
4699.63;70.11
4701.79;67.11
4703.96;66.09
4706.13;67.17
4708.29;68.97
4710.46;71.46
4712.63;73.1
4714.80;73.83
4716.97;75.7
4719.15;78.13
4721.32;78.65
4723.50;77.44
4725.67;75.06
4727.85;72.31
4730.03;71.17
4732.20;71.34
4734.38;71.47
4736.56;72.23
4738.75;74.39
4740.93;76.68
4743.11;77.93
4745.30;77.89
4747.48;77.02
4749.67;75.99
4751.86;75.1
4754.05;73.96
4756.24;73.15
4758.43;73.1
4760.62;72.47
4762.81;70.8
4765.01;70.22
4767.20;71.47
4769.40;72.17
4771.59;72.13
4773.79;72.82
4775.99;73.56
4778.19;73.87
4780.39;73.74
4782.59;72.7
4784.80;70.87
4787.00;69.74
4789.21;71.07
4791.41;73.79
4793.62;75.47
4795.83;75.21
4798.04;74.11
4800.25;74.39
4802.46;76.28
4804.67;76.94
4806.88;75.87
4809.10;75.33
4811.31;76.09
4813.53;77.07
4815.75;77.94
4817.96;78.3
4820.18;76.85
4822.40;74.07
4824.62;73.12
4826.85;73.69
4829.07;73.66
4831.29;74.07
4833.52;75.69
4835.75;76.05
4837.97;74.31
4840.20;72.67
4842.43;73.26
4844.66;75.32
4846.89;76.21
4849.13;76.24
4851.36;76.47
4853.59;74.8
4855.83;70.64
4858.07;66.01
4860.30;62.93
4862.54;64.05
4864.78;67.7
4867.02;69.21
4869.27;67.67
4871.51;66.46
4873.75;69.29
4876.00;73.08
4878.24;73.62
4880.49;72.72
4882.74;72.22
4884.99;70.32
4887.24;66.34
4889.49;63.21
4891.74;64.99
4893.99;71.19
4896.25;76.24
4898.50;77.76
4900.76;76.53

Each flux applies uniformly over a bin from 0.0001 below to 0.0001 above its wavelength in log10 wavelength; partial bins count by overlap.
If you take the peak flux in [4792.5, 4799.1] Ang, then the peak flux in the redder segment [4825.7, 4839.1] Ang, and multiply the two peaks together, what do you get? 5739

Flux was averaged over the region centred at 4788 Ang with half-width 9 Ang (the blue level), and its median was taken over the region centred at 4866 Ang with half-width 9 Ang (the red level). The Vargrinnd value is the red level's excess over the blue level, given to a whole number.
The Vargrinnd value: -6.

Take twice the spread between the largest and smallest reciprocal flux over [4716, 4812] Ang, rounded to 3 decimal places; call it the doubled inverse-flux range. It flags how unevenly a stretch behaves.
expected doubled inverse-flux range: 0.003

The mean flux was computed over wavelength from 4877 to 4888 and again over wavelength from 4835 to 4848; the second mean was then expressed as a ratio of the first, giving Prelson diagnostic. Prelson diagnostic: 1.05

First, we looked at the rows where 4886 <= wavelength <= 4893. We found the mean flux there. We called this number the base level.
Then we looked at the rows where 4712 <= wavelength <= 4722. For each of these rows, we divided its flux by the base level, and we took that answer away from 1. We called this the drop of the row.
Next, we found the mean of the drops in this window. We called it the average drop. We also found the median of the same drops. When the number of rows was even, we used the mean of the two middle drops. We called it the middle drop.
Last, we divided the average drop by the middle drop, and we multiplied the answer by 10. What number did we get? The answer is 10.2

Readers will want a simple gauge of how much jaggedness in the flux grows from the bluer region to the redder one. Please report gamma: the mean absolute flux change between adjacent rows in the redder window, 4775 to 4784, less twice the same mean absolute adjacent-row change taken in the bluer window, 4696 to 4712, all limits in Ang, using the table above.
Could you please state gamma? -3.4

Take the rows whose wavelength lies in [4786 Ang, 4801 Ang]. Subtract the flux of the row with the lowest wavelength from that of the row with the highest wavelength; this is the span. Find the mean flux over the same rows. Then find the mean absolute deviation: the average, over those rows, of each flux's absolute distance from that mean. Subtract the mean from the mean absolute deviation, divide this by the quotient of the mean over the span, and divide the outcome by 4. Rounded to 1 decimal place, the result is -1.1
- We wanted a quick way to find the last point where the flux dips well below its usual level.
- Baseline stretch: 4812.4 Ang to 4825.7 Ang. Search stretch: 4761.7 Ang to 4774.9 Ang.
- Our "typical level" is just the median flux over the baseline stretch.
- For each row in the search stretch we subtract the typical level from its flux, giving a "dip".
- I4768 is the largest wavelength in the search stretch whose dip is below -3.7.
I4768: 4773.79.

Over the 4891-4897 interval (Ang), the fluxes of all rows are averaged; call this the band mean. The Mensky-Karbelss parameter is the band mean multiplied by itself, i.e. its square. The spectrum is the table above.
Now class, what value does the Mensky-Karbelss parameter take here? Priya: 5014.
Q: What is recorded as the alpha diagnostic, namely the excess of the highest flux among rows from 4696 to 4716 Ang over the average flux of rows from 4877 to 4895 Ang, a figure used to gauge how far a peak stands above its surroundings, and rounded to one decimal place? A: 4.5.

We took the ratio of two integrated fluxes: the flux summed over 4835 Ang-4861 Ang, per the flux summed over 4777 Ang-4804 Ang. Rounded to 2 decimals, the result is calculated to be 0.99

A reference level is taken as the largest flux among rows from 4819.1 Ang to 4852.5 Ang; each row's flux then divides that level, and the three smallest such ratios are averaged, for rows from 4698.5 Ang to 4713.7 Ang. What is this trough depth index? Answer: 1.07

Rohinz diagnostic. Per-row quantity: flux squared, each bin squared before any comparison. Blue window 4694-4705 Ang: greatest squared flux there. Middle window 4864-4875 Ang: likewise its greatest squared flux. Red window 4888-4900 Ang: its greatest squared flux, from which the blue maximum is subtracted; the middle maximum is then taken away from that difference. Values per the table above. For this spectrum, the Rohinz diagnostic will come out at -4122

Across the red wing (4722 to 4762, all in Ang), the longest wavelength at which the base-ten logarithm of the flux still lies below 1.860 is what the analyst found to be 4736.56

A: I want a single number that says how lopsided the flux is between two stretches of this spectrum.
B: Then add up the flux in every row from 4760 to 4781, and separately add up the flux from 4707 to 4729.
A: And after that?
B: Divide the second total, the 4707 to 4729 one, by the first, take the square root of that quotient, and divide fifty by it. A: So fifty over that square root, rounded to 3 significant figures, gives 49.3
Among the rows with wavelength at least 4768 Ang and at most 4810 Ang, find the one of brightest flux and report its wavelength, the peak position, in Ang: 4804.67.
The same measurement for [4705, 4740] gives 4721.32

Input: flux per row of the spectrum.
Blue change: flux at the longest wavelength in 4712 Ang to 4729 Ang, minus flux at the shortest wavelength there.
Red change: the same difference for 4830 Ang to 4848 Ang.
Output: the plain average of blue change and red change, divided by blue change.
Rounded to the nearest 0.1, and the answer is -0.9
